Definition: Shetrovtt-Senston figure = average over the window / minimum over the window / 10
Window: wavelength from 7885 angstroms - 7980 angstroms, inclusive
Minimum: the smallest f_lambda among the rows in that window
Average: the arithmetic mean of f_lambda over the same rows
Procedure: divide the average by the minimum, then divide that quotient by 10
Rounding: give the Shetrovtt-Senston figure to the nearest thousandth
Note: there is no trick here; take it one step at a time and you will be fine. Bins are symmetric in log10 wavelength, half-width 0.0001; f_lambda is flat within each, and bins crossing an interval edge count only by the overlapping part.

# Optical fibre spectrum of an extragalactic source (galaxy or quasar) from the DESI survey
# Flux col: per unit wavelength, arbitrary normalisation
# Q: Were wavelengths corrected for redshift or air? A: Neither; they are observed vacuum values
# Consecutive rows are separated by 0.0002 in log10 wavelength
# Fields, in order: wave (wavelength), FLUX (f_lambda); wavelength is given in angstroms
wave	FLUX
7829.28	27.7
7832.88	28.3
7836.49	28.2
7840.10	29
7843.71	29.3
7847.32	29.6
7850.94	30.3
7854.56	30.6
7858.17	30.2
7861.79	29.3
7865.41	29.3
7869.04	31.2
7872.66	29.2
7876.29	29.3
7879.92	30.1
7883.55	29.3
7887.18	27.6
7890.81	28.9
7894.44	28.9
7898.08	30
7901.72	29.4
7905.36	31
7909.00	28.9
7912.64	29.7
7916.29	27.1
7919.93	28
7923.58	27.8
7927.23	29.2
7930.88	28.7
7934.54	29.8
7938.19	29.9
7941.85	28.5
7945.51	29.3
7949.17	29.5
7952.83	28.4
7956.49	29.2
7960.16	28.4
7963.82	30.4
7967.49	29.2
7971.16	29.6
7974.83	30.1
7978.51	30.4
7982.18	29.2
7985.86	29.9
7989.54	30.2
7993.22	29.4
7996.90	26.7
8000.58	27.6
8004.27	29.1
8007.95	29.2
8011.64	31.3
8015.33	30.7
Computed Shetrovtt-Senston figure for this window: 0.108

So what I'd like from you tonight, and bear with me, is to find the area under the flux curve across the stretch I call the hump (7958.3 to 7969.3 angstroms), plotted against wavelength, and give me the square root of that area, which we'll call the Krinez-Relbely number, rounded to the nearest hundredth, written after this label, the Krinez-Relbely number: 17.96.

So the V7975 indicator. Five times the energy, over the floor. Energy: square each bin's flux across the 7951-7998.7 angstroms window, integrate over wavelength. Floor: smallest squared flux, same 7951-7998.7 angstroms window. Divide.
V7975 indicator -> 288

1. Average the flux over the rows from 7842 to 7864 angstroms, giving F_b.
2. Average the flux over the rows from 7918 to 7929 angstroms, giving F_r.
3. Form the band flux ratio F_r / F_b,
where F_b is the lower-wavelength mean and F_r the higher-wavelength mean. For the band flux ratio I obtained 0.95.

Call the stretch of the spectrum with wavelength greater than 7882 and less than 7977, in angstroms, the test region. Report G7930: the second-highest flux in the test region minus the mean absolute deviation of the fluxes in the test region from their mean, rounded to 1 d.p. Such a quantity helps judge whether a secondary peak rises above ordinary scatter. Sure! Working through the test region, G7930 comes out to 29.7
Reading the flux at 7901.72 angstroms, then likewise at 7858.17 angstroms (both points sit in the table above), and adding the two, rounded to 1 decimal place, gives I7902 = 59.6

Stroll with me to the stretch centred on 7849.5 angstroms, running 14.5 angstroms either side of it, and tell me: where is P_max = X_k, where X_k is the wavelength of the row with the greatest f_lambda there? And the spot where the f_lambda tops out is 7854.56 angstroms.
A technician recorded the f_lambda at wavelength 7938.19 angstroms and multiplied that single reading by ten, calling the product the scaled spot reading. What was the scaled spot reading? 299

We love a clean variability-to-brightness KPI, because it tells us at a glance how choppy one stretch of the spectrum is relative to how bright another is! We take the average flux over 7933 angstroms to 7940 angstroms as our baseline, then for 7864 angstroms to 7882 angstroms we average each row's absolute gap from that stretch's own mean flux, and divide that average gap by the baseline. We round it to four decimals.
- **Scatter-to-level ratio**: 0.0222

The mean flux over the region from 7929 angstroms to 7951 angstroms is 29.3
